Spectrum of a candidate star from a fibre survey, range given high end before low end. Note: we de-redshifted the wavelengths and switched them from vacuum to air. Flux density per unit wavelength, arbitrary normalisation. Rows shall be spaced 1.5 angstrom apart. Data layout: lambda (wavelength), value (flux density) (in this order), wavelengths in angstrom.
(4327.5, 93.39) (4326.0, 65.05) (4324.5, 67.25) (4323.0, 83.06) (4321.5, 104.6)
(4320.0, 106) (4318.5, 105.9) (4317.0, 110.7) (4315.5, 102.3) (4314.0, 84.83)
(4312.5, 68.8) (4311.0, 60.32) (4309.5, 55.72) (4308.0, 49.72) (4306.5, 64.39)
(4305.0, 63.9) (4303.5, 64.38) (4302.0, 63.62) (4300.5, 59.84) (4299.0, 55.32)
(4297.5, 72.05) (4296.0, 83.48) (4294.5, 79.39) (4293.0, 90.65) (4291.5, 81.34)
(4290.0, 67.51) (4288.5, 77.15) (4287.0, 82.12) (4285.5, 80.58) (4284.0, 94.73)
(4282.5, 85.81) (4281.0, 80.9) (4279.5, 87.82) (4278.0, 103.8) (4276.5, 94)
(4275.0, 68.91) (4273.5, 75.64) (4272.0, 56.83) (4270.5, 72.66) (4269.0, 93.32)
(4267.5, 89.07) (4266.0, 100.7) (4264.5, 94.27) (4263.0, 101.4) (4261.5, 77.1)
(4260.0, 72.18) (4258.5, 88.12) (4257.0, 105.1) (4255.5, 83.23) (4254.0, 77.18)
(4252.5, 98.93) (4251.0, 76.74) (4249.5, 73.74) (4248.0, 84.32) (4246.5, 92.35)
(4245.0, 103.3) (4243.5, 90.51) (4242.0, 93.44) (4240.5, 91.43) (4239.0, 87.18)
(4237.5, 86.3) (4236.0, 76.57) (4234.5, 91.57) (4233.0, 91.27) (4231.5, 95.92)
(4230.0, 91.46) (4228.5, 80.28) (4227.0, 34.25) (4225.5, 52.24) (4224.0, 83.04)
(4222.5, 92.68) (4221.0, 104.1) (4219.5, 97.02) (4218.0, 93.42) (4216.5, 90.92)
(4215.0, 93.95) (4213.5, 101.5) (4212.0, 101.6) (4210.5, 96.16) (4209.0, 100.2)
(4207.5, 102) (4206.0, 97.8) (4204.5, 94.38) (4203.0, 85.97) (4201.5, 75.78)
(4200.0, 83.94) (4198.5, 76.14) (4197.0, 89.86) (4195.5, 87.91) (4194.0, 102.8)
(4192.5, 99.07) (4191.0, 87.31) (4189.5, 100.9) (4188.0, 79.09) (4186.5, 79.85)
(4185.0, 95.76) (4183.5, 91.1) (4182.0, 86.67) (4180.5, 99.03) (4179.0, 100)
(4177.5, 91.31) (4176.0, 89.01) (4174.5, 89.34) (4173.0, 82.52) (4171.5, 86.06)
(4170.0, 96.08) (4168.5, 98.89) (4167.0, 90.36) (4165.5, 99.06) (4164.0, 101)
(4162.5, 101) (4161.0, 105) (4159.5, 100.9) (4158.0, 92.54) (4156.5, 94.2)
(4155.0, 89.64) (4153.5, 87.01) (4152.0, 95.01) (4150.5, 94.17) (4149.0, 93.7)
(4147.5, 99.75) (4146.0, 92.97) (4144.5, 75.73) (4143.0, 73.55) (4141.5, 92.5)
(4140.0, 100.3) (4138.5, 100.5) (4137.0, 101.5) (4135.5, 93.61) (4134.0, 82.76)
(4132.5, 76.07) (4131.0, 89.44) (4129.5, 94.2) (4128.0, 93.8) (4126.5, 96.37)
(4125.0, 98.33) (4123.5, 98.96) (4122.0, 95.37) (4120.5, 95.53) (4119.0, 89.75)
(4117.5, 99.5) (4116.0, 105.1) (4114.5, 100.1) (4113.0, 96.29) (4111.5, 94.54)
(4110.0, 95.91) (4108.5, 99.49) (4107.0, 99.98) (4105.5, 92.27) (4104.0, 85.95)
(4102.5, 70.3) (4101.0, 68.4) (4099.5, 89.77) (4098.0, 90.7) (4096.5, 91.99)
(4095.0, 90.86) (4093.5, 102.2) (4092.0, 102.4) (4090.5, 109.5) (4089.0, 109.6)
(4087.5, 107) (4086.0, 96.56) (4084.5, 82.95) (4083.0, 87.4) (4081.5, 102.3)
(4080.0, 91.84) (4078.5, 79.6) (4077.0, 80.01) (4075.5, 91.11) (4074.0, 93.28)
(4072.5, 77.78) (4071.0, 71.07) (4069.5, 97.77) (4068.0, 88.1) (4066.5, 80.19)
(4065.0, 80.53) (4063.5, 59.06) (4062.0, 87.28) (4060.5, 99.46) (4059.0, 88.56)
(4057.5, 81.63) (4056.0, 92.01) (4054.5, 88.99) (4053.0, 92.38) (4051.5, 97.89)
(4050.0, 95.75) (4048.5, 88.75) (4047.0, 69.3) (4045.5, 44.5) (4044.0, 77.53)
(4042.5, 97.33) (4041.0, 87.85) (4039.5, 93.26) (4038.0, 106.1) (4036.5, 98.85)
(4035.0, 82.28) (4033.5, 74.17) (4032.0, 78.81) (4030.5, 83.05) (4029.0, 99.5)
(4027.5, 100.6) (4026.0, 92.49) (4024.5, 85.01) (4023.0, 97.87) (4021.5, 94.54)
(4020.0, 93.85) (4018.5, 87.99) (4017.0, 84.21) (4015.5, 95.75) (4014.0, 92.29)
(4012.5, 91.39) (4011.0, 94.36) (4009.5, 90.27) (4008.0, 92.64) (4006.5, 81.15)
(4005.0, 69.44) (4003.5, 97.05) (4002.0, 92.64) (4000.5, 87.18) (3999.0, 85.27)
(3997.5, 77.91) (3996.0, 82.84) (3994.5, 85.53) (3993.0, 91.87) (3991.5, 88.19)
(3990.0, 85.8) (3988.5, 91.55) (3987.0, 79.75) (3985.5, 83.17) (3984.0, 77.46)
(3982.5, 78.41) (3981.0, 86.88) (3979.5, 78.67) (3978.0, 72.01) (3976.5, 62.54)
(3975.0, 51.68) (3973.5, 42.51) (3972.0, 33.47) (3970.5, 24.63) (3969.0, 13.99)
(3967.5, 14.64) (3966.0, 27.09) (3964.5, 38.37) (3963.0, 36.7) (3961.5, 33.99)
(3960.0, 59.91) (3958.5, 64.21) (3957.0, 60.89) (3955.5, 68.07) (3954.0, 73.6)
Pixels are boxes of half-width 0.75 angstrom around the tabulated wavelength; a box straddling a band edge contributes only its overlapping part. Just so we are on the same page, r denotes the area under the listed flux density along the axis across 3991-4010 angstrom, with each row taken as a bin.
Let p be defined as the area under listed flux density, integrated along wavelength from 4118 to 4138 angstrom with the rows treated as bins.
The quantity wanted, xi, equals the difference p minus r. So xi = 220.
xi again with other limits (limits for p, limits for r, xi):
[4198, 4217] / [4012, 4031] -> 5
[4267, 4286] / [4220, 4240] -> -64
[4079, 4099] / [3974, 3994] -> 366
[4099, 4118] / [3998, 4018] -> -23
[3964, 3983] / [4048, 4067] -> -748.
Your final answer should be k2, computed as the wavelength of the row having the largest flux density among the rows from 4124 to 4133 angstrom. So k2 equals 4125.0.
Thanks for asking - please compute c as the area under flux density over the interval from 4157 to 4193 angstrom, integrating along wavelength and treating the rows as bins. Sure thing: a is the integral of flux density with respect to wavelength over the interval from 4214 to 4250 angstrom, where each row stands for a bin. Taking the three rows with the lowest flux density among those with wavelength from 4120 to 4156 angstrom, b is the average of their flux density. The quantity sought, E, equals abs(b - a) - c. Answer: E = -323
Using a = 3114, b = 75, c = 3362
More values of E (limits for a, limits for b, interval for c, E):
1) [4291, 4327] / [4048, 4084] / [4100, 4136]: -619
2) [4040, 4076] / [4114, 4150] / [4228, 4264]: -200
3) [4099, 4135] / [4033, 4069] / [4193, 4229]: 74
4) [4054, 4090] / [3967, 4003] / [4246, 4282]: 88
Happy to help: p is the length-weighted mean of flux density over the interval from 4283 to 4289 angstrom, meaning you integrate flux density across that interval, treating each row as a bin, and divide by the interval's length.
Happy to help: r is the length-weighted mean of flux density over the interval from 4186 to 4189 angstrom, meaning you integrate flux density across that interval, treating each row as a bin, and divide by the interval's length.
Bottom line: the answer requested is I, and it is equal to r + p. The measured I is 165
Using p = 84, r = 81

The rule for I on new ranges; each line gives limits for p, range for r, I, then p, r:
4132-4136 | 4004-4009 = 166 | 84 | 82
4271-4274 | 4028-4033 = 153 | 66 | 87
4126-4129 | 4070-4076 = 178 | 95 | 84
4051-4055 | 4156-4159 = 187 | 93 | 94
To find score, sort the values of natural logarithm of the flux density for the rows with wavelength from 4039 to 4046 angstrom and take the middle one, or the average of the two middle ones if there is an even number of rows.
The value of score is 4.48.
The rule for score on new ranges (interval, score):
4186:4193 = 4.47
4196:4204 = 4.43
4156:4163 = 4.61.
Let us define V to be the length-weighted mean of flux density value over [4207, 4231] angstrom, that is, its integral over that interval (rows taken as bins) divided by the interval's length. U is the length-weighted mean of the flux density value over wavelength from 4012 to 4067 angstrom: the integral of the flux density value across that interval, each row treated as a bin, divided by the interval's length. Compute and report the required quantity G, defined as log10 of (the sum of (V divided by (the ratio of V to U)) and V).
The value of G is 2.245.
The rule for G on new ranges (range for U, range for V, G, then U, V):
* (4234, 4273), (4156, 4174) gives 2.261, 87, 95.6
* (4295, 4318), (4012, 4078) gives 2.200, 71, 87.2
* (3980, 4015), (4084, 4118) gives 2.258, 86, 94.9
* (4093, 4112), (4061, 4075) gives 2.236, 90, 82.2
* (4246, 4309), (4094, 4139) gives 2.237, 80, 92.6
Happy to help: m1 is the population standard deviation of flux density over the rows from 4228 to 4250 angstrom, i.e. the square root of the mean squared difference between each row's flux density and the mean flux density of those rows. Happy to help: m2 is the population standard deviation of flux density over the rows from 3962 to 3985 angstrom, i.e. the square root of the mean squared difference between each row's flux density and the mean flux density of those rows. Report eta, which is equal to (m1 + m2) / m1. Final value 4.3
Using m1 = 7.3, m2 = 24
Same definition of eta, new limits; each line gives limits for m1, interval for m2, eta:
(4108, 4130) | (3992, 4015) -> 3.1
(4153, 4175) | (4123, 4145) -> 2.4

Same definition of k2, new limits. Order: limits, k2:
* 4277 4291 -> 4278.0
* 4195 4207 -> 4206.0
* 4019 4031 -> 4027.5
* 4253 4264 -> 4257.0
